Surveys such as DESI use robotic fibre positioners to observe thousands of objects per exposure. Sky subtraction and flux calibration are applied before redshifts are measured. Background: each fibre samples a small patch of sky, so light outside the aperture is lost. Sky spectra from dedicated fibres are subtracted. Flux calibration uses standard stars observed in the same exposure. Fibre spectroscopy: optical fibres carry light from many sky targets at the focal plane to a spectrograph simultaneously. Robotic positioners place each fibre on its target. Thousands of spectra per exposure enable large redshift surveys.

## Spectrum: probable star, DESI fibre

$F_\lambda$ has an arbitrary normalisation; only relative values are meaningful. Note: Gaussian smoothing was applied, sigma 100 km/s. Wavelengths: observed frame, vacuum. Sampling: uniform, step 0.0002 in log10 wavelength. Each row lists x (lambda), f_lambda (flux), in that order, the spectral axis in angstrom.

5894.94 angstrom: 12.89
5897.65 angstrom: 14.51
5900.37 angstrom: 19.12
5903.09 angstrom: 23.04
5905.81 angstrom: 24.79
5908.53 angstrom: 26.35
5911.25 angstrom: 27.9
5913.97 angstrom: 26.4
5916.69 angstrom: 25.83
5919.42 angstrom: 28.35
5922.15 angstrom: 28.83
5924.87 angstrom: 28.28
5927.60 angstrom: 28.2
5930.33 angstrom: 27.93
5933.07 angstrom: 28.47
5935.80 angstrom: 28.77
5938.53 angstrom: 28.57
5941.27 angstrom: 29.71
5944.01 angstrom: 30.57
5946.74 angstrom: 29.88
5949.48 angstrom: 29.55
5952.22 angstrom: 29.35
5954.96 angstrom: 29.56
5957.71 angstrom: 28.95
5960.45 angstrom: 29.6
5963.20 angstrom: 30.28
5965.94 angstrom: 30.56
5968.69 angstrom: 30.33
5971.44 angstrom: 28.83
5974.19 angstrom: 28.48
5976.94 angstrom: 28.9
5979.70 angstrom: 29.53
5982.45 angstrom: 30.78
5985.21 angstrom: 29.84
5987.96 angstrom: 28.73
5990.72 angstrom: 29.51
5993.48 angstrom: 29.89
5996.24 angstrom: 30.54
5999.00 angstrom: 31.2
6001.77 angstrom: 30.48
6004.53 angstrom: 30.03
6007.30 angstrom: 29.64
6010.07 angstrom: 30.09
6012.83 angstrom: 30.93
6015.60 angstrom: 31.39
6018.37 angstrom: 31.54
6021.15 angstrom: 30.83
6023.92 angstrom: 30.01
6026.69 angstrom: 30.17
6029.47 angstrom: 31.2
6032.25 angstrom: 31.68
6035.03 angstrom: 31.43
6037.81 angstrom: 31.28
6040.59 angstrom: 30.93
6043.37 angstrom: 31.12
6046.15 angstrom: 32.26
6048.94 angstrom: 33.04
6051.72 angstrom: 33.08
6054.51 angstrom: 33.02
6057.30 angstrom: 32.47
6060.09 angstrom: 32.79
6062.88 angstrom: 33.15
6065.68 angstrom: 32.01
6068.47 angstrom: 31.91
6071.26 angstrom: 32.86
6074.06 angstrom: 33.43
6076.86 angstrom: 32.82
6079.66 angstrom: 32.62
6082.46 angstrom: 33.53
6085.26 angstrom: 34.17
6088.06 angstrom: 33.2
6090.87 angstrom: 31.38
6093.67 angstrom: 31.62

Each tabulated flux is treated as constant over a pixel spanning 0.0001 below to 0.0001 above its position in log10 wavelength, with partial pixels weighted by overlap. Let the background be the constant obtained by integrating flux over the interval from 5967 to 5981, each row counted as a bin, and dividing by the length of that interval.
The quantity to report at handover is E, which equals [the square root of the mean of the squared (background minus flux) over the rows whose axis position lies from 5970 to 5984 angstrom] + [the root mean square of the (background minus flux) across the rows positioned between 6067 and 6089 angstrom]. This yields 4.7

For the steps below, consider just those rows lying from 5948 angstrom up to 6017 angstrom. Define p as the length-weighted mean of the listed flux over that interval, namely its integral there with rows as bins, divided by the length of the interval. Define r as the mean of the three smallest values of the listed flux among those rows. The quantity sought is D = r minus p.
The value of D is -1.2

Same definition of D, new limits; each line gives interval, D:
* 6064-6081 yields -0.4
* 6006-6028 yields -0.7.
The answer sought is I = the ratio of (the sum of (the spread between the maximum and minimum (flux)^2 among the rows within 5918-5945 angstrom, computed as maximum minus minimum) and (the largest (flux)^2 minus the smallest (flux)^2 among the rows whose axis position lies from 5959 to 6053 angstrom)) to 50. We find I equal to 9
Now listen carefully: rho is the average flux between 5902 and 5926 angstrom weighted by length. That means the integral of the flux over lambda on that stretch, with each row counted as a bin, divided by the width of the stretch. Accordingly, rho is 26.7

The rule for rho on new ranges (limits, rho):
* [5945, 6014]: 29.8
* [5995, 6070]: 31.4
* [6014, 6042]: 31.0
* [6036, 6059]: 32.2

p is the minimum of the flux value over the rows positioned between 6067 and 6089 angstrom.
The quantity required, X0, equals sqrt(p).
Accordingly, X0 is 5.65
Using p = 31.91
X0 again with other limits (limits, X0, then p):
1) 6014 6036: 5.48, 30.01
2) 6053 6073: 5.65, 31.91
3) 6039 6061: 5.56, 30.93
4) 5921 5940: 5.28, 27.93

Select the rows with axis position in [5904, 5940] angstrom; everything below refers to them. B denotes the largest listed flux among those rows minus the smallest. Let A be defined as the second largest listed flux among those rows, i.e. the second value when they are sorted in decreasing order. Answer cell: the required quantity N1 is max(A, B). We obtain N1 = 28.8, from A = 28.77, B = 4.0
